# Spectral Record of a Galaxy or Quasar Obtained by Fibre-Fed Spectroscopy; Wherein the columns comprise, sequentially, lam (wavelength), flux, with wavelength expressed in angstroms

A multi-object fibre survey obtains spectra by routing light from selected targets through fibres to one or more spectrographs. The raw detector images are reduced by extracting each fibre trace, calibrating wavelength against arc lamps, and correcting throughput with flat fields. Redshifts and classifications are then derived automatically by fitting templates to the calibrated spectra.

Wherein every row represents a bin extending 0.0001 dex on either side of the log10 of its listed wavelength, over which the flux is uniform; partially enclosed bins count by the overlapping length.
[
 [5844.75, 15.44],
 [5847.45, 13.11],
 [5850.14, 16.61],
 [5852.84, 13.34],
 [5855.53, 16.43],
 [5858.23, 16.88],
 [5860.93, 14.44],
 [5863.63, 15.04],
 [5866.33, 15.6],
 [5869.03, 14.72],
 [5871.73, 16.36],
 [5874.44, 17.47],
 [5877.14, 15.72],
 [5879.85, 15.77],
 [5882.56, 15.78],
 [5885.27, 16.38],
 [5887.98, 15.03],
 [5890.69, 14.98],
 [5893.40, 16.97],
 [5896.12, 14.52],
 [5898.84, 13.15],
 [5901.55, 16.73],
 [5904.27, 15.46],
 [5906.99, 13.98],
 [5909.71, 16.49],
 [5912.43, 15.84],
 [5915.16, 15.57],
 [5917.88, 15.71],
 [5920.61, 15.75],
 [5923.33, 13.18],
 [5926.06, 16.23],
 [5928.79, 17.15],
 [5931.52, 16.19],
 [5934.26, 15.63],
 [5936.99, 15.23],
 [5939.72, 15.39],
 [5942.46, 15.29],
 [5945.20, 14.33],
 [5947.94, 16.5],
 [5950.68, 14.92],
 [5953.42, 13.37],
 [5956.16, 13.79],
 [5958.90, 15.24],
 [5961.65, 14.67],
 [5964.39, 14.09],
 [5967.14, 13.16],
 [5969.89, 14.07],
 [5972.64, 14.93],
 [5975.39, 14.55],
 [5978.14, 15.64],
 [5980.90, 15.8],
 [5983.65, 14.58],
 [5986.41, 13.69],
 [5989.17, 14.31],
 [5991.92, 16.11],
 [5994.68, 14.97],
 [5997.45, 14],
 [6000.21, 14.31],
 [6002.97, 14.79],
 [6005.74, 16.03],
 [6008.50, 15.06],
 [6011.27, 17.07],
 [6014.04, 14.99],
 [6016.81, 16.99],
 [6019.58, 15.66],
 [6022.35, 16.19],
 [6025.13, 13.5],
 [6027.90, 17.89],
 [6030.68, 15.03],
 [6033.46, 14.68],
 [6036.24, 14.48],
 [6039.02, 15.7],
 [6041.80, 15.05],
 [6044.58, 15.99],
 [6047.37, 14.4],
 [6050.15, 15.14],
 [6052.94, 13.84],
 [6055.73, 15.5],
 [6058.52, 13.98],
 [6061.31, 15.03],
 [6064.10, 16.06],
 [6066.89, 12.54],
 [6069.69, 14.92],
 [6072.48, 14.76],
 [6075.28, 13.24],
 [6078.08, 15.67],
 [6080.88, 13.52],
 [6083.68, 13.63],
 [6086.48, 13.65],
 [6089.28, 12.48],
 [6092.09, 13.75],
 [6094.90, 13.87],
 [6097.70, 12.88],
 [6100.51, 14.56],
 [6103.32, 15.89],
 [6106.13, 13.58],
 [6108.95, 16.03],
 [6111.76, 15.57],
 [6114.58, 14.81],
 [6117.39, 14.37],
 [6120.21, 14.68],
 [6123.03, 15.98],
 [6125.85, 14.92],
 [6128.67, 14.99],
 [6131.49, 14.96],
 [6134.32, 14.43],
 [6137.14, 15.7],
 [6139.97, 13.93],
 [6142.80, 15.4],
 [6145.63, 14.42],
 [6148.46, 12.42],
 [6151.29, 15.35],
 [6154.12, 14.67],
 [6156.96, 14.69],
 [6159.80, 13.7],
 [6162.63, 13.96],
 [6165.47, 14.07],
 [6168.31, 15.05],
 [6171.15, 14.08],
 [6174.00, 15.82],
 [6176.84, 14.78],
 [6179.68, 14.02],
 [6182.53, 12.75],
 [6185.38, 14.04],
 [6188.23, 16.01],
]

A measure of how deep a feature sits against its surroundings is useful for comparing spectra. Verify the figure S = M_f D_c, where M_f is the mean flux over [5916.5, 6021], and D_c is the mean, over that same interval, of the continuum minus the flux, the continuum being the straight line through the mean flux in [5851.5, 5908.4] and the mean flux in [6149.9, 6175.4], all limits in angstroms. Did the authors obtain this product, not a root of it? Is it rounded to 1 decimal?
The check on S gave 1.6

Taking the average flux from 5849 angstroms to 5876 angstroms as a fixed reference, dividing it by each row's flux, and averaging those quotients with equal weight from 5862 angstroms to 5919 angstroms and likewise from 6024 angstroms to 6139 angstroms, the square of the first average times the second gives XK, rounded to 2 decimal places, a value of 1.10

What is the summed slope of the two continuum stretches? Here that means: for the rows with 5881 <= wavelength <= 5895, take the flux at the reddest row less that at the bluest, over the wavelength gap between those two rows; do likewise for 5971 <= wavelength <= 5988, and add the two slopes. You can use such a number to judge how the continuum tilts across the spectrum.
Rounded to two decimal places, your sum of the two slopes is 0.02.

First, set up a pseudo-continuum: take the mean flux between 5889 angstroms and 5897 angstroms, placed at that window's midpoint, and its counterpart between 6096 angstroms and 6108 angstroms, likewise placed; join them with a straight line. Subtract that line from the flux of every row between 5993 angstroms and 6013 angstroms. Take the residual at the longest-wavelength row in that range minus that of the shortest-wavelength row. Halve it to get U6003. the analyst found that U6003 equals 1.1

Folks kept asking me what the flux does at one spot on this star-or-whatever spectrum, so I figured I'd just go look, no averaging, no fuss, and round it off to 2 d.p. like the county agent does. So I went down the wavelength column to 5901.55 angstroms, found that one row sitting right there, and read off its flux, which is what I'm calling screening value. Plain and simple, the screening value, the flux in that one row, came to 16.73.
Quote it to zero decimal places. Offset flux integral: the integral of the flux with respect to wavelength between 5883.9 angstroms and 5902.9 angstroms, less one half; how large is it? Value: 292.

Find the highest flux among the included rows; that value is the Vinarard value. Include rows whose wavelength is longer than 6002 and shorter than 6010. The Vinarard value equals 16.03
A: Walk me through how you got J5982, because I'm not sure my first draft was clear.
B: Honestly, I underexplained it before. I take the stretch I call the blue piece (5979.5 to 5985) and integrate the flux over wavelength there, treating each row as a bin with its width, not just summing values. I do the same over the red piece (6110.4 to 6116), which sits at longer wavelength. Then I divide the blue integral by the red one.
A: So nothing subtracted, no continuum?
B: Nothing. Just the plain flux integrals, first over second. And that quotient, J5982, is 0.98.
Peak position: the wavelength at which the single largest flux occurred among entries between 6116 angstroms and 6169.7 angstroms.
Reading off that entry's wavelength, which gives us 6123.03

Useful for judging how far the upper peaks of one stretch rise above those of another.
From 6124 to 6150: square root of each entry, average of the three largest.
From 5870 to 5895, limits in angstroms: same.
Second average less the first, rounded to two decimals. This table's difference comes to 0.20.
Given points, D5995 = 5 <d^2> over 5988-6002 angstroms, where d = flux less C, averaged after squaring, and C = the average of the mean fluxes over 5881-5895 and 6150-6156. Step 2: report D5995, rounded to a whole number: 5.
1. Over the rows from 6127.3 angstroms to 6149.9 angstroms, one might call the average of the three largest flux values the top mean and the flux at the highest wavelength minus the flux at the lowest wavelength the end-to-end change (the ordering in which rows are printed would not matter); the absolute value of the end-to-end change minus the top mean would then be 17.9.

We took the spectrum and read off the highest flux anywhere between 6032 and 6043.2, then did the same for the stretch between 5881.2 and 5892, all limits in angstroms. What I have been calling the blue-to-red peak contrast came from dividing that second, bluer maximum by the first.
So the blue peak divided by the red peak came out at 1.04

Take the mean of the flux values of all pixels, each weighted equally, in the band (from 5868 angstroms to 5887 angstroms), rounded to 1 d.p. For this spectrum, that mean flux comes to 16.0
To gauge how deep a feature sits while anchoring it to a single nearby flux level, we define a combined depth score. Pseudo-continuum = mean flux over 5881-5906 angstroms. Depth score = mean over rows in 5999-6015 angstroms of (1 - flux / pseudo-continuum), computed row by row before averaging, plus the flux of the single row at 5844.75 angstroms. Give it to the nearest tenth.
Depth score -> 15.4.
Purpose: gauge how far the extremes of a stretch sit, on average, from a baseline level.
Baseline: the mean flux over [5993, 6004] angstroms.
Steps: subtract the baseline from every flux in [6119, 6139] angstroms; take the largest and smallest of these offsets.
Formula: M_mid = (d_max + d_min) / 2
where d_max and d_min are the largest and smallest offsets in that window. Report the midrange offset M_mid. 0.7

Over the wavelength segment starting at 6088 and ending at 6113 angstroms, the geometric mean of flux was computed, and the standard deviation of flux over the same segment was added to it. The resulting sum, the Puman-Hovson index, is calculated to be 15.5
